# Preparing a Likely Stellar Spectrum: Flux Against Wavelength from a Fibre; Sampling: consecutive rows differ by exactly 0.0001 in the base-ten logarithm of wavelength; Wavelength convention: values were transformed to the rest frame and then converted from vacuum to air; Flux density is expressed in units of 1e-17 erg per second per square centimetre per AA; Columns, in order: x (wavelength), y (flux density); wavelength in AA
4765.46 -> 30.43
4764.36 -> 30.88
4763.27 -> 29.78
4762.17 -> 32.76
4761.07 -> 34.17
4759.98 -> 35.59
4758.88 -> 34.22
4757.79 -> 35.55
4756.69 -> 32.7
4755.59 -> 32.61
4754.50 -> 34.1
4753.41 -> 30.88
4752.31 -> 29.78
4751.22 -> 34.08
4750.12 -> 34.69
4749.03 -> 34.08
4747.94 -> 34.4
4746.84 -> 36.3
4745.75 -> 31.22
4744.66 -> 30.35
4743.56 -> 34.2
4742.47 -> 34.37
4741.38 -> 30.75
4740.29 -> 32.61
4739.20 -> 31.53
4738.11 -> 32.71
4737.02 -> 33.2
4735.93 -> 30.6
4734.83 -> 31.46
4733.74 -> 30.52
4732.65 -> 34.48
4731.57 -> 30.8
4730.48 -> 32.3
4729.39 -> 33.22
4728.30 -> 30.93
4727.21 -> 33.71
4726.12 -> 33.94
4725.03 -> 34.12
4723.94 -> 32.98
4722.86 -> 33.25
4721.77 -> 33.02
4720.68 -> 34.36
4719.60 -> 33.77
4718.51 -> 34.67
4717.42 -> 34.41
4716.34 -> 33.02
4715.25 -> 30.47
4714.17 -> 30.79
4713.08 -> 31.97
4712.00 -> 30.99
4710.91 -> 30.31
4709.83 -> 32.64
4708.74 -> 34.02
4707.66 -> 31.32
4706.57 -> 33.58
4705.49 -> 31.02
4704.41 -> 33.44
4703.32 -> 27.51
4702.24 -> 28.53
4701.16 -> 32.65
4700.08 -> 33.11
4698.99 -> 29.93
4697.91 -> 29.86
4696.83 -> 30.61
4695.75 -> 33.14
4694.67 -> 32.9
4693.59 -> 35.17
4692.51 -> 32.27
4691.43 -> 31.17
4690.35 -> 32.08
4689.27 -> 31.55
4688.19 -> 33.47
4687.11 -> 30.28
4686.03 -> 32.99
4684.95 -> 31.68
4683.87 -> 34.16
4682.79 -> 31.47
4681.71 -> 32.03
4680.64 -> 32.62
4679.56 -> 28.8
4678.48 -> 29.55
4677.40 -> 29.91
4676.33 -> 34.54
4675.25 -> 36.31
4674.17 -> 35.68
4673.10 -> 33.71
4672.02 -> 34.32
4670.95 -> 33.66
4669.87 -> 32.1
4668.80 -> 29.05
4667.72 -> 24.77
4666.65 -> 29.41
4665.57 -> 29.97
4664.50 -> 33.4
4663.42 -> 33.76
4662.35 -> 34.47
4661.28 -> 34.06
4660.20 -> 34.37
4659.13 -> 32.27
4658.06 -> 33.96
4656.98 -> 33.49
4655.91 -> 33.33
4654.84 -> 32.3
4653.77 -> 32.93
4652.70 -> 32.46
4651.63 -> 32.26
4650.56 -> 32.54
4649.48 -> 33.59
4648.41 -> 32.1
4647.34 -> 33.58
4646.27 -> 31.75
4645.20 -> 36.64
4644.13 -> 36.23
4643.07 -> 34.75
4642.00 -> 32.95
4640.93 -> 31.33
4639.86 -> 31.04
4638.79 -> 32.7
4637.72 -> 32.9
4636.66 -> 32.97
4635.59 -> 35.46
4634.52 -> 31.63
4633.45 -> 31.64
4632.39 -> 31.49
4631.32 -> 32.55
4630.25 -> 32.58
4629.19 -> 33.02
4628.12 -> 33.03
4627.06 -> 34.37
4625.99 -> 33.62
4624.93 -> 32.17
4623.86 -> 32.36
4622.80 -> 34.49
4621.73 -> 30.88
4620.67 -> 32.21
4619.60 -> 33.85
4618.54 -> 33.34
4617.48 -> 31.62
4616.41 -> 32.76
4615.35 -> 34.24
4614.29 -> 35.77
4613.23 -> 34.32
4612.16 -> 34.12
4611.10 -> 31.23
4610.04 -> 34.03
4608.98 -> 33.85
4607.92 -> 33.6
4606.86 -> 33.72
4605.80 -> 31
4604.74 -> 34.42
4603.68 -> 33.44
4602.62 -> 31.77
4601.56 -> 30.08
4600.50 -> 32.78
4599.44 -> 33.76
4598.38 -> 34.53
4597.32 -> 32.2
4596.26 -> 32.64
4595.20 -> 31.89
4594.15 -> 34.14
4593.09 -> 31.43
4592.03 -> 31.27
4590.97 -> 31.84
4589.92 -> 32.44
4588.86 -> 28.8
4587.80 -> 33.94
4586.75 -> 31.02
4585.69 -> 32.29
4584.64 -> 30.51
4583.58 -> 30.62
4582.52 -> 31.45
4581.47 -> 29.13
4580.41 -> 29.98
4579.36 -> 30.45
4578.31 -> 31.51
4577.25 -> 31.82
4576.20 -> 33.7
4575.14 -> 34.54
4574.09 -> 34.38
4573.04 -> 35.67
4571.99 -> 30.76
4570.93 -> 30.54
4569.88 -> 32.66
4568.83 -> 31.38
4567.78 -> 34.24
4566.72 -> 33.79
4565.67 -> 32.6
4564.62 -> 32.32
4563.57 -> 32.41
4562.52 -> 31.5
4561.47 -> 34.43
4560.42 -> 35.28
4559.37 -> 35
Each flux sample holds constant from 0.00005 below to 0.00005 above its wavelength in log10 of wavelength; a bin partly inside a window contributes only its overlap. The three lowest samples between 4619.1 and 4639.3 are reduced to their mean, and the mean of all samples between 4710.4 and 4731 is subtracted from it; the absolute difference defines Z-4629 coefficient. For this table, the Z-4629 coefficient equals 1.4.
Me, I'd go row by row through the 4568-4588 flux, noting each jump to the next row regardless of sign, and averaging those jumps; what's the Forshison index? 1.37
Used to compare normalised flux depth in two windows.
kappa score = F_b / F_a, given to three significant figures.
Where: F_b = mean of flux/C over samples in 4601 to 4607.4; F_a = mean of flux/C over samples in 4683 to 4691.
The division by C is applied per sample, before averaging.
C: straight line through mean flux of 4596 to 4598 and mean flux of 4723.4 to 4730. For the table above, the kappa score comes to 1.02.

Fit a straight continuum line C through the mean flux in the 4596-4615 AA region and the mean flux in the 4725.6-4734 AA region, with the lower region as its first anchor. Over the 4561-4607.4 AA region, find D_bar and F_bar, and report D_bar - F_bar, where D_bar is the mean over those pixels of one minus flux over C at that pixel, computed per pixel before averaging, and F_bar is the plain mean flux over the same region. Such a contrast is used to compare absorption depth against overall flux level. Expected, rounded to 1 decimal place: -32.2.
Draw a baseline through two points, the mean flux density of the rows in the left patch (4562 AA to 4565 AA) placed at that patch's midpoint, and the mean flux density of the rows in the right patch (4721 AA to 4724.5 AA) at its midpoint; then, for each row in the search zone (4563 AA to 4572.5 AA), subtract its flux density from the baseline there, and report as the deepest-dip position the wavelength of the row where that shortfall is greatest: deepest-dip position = 4570.93 AA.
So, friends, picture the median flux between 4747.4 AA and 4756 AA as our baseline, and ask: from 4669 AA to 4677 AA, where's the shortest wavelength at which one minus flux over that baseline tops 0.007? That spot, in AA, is 4669.87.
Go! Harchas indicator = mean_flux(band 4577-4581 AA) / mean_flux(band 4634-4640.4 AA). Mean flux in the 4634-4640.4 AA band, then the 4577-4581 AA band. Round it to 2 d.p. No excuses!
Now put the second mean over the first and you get 0.94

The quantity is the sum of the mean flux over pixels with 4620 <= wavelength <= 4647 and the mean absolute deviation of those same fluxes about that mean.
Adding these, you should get 34.2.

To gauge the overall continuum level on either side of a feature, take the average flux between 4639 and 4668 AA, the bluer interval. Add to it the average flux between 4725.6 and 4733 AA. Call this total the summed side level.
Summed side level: 65.5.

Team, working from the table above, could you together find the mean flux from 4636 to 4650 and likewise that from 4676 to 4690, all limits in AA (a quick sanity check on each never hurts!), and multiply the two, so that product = 1057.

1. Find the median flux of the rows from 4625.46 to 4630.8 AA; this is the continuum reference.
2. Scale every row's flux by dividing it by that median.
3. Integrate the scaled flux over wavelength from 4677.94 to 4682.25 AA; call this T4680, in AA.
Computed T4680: 4.01 AA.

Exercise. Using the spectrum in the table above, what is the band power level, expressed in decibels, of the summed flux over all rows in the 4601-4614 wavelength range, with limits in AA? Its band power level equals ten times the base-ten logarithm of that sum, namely 26.0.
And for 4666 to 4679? 25.8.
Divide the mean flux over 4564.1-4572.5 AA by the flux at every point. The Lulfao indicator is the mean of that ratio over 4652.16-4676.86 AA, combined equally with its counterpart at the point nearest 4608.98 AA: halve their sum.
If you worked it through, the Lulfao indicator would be 0.972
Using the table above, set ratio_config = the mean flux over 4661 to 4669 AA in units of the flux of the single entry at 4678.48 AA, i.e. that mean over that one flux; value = 1.05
